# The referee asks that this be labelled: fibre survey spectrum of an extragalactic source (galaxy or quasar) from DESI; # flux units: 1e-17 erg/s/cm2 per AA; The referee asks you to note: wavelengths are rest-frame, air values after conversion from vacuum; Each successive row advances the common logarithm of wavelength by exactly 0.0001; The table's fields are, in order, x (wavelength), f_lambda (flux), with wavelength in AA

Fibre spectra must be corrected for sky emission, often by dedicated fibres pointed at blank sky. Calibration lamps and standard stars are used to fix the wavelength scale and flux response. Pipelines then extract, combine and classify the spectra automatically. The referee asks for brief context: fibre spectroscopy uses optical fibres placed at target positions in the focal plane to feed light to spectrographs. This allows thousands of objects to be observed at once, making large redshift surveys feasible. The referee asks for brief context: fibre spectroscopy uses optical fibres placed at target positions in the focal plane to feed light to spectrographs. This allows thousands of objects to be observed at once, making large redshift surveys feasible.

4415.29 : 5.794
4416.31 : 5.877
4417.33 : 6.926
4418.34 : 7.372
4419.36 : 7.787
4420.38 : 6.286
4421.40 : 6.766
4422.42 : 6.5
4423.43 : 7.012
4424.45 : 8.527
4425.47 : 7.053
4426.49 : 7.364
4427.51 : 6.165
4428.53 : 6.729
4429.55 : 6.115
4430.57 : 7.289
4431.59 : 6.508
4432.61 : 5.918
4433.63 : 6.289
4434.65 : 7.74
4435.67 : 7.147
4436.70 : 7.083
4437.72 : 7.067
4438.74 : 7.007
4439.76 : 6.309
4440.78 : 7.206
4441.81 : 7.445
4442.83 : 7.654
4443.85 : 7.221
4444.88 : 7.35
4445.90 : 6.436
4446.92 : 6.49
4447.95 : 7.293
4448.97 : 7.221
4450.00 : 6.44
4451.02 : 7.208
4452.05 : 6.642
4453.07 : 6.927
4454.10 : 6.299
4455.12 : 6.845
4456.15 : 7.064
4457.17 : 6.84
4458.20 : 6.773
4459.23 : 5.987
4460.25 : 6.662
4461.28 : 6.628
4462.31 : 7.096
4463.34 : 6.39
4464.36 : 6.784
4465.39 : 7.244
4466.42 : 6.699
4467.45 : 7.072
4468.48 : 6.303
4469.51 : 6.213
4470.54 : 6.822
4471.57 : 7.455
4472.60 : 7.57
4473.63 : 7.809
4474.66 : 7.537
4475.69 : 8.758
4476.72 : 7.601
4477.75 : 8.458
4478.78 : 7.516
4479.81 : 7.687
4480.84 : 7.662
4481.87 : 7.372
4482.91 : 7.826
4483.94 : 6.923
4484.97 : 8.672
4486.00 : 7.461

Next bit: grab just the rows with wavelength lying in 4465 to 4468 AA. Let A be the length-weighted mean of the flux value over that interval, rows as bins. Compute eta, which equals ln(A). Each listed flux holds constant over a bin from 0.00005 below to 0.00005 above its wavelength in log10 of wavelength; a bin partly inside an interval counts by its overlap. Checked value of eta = 1.943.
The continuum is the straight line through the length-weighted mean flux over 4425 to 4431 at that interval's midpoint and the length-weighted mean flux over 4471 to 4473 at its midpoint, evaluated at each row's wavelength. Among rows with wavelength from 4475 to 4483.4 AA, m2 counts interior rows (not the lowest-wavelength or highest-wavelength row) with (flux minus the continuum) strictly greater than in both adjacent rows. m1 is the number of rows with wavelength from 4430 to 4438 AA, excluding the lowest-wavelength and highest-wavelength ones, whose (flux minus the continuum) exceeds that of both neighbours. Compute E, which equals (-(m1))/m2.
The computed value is -0.5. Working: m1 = 1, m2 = 2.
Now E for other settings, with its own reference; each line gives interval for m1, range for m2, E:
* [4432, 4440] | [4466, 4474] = -1.0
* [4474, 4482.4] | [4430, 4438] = -3.0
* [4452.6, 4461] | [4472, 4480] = -0.3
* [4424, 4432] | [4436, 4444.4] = -3.0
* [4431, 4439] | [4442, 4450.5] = -0.5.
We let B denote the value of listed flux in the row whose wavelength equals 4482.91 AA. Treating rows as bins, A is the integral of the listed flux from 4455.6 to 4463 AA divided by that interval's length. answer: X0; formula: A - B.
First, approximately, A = 6.71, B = 7.826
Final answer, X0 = -1.1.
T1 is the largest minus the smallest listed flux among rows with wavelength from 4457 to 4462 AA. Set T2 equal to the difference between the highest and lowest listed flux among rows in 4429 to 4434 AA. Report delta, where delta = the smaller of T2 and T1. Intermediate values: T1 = 0.9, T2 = 1.37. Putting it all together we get 0.85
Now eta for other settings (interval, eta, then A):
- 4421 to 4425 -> 1.977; 7.2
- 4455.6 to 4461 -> 1.897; 6.7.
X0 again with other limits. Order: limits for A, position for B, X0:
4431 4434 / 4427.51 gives 0.1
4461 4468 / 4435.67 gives -0.3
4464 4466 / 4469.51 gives 0.8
